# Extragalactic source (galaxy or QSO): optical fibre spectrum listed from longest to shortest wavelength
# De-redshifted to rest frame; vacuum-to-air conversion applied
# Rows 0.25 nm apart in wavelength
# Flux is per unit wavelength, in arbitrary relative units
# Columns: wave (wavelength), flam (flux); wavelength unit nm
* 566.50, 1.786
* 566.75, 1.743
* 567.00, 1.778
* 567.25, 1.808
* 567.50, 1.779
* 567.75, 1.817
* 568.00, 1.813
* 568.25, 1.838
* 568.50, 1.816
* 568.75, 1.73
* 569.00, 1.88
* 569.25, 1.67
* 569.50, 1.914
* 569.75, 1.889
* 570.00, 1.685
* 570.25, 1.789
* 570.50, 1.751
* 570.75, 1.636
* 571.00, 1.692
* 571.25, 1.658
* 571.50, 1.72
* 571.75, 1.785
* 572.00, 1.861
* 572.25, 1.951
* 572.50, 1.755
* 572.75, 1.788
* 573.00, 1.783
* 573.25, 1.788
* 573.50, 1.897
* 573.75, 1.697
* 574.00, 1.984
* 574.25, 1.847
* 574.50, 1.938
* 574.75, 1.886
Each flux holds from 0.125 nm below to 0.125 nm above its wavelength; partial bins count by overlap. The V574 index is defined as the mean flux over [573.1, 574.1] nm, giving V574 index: 1.84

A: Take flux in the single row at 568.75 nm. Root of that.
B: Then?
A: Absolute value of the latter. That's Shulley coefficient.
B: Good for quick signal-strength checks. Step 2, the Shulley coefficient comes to 1.32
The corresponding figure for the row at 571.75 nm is 1.34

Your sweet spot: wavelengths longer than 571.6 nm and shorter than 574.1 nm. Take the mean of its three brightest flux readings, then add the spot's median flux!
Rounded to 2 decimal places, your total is 3.73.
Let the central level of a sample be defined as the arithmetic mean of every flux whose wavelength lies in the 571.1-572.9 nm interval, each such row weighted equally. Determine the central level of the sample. 1.79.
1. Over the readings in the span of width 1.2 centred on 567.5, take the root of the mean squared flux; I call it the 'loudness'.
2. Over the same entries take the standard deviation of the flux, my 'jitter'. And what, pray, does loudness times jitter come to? 0.03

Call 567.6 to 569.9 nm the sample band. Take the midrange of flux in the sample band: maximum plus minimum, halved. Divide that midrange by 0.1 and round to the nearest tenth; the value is 17.9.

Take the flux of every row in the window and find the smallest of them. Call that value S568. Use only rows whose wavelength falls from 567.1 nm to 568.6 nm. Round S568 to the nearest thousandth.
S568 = 1.779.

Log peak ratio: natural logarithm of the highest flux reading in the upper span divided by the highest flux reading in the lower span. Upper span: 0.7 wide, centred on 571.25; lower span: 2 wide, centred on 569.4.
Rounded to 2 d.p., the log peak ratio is -0.11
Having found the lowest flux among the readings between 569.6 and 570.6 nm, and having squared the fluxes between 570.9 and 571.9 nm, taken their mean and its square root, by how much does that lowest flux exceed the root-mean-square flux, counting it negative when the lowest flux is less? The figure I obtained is -0.029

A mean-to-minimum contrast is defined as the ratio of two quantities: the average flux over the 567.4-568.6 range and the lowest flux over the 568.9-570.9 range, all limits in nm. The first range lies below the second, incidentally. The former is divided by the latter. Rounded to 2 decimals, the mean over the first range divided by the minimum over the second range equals 1.11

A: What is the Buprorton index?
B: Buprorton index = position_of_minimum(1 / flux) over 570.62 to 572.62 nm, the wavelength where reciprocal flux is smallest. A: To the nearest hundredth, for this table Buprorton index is 572.25 nm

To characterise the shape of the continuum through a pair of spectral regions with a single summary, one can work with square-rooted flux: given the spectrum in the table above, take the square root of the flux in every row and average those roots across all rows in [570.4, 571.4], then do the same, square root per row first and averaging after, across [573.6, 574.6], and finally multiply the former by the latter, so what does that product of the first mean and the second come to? 1.77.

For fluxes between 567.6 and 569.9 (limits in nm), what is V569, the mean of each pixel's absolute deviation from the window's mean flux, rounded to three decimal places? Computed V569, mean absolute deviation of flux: 0.055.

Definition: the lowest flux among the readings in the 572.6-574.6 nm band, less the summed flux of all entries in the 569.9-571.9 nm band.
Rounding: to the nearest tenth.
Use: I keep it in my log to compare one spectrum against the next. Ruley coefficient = -12.0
